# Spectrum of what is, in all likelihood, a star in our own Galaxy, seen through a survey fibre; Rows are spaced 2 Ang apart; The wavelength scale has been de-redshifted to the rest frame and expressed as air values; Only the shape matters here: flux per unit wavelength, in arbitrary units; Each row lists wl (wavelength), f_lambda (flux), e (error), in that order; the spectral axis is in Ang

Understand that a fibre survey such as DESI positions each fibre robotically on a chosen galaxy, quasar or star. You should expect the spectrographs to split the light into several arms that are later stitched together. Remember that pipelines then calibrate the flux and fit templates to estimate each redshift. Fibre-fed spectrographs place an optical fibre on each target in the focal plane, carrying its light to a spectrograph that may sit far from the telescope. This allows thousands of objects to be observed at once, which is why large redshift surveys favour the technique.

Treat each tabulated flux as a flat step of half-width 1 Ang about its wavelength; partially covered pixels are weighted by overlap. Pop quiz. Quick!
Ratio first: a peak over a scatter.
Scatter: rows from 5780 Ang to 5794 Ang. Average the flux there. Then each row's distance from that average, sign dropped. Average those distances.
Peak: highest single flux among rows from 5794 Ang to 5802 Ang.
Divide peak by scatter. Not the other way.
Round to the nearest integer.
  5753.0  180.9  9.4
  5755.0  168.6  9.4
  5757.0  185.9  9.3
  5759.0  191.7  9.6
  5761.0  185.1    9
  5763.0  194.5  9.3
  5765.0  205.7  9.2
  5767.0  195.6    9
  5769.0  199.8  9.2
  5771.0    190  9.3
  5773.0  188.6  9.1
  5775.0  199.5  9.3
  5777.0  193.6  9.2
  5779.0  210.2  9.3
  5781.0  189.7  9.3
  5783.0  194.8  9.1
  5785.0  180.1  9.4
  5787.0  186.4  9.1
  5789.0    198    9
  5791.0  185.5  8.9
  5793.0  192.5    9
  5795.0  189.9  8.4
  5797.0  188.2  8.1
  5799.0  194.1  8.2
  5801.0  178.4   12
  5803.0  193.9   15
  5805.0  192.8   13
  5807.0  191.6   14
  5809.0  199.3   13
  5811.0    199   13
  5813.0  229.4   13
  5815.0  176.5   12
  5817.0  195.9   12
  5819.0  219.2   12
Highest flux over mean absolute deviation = 41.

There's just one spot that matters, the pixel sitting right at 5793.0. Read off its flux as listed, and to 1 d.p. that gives 192.5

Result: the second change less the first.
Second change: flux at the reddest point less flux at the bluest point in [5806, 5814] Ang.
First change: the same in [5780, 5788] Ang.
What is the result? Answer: 41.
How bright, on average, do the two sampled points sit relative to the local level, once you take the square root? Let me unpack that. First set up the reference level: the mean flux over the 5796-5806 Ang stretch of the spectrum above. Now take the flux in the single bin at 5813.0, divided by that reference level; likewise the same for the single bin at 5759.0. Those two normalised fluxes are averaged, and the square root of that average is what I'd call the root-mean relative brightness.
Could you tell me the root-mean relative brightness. 1.054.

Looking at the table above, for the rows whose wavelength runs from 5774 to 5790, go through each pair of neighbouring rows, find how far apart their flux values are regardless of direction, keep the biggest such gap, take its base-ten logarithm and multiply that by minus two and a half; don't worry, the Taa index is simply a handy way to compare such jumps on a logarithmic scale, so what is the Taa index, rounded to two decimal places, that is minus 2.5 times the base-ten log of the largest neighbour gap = -3.28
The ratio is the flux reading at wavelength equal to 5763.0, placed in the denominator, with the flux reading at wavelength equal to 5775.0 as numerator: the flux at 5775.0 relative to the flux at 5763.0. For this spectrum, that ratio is 1.03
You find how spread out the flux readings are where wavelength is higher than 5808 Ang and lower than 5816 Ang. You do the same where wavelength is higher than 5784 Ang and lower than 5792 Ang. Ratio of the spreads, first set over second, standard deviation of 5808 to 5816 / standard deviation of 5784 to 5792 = 2.9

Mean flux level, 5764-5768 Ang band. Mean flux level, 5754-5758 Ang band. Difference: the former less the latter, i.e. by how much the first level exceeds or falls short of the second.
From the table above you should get 23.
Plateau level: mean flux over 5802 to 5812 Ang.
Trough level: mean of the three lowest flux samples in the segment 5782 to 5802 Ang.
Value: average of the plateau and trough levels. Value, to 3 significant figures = 188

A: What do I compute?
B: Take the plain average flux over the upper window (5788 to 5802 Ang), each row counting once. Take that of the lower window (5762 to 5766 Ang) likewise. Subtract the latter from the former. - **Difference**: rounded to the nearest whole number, -11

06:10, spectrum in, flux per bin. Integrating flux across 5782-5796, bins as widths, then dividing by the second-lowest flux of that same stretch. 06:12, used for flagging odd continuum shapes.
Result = 14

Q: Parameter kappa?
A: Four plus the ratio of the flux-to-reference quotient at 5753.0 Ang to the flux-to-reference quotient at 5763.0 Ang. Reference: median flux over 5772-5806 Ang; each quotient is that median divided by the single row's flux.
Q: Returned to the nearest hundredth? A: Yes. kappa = 5.08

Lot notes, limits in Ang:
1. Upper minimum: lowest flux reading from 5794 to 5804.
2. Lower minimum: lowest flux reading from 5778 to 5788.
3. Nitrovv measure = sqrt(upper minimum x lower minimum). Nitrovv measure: 179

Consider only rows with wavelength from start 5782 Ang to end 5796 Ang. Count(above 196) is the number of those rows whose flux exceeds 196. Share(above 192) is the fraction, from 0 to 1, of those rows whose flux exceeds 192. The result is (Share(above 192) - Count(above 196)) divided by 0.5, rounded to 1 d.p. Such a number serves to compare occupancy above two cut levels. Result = -1.1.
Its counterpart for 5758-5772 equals -2.9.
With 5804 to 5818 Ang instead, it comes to -4.6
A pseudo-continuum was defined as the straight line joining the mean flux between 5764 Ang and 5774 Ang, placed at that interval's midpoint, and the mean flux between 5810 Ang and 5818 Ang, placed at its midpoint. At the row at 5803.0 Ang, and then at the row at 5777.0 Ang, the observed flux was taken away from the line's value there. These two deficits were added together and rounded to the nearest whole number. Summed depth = 8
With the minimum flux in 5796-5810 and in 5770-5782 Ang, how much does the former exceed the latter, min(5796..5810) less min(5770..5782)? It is -10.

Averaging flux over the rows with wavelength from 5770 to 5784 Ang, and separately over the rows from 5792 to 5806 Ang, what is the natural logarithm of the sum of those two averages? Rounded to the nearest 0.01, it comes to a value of 5.95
